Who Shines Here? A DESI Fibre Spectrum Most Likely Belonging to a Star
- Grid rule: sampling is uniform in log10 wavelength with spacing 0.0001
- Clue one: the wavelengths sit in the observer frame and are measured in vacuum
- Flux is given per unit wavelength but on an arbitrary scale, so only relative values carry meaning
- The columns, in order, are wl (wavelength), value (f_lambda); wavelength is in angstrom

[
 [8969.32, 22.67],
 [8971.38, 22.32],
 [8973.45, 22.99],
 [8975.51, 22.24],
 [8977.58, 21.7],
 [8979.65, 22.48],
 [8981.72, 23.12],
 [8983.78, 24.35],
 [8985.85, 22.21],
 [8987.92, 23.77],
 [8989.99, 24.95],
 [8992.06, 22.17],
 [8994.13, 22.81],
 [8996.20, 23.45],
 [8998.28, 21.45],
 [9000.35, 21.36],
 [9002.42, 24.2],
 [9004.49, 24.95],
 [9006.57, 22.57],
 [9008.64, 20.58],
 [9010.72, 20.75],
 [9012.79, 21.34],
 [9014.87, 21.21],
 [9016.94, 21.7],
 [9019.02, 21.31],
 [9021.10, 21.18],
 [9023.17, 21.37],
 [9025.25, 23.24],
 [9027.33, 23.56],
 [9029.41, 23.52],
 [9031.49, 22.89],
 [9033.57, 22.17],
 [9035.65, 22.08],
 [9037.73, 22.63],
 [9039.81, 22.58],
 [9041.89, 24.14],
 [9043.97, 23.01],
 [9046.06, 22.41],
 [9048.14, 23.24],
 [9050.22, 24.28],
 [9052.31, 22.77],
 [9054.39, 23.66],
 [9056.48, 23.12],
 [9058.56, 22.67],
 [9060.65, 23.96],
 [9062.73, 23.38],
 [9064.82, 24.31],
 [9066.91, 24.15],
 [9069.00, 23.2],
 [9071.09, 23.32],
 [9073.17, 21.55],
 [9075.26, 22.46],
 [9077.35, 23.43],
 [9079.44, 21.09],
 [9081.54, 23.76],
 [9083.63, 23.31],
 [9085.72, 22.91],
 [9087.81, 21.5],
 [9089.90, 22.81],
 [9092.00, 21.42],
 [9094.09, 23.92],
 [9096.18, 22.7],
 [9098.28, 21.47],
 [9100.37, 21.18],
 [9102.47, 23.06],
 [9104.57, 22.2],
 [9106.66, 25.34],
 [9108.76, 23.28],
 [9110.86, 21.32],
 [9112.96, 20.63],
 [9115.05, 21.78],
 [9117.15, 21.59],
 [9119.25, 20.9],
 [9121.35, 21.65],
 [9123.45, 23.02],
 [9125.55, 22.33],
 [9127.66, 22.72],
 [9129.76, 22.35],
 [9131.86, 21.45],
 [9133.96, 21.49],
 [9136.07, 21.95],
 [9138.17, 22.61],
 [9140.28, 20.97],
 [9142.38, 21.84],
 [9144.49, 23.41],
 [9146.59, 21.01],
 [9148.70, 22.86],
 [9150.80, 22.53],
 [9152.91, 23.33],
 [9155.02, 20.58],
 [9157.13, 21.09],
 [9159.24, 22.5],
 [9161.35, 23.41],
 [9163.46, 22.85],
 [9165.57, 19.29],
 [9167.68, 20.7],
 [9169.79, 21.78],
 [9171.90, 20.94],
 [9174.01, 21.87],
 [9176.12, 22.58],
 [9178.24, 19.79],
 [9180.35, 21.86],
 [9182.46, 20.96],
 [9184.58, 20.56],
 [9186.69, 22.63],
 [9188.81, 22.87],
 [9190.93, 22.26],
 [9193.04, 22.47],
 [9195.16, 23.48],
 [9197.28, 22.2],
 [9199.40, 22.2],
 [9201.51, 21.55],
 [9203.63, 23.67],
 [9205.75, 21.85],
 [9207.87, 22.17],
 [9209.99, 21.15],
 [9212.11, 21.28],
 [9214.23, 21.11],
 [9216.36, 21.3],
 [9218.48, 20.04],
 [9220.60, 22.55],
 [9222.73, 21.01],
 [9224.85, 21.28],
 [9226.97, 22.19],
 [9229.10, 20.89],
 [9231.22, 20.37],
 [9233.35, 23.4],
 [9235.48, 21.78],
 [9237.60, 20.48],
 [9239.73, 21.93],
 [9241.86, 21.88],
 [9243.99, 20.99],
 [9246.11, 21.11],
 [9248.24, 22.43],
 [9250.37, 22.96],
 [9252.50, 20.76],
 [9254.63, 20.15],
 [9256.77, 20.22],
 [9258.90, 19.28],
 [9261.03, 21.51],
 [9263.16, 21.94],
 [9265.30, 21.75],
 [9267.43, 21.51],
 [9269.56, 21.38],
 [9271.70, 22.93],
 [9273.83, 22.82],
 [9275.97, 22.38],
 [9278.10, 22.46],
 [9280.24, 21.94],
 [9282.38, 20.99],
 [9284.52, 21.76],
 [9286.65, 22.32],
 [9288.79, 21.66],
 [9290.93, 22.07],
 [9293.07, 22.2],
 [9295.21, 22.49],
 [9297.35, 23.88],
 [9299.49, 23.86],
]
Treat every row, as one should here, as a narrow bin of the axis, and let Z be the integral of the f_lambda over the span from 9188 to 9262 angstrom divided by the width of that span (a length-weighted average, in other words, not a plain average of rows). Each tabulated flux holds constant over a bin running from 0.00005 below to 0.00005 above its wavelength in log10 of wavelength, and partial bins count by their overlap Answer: 21.62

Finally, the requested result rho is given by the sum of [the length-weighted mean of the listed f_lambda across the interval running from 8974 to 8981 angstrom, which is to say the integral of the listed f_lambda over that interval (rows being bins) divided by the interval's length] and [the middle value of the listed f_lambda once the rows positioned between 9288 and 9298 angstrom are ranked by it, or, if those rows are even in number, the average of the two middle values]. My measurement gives 44.4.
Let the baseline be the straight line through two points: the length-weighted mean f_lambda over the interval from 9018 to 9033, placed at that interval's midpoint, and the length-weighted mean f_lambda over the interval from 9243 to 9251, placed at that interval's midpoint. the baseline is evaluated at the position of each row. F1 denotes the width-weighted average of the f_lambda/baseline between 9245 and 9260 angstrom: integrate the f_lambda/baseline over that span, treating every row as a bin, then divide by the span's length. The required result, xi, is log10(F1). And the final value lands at -0.017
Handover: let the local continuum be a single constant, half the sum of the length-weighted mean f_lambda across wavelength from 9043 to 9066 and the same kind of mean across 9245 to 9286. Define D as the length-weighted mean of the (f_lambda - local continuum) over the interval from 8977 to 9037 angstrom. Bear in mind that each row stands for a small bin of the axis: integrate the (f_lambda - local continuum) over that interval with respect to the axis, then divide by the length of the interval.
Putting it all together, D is 0.0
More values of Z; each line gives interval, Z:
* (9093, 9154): 22.24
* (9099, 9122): 22.09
